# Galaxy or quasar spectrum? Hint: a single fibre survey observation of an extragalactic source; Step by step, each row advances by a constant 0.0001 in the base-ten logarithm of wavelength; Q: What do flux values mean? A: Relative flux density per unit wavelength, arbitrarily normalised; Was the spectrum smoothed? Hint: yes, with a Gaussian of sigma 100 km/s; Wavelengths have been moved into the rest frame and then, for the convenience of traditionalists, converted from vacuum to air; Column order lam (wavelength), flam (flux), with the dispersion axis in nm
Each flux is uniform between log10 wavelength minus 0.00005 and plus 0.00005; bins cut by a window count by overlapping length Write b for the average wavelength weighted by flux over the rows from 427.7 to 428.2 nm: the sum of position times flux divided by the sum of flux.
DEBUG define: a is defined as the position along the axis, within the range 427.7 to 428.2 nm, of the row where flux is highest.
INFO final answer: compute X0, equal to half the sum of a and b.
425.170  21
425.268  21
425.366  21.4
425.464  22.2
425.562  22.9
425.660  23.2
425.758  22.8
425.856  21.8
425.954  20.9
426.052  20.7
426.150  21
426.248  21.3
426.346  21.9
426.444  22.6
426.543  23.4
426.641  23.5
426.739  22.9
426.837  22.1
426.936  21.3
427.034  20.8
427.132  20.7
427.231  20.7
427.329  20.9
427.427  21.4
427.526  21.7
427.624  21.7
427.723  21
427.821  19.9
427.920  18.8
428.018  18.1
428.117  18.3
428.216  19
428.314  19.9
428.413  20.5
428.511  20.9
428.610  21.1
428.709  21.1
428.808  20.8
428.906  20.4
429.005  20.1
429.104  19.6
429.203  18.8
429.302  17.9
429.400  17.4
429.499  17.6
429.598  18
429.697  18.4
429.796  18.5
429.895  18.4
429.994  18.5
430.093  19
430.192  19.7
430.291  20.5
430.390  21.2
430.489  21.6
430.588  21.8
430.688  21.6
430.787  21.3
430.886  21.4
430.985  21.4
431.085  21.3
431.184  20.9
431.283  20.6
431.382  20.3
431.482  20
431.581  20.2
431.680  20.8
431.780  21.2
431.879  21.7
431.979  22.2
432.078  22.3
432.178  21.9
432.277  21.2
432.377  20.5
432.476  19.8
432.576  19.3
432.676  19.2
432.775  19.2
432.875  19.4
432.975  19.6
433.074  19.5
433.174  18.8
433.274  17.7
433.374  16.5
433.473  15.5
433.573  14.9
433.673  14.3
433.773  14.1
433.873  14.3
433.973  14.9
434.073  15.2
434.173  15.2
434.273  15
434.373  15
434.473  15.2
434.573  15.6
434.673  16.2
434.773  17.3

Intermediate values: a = 427.723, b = 427.91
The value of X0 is 427.82 nm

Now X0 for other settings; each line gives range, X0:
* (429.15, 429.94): 429.38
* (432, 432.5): 432.17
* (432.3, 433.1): 432.55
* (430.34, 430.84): 430.59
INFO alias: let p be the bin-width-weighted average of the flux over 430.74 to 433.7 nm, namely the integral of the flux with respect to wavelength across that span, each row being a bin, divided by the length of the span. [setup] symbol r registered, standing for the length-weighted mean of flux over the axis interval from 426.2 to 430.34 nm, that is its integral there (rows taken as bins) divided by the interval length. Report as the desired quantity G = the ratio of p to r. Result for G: 0.98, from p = 19.8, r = 20.2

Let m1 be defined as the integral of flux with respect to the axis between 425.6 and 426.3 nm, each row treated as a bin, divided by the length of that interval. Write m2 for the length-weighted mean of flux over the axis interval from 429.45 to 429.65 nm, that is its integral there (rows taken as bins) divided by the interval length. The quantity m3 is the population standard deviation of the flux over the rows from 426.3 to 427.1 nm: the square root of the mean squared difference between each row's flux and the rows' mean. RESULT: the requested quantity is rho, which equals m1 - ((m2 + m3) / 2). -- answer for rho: 12.4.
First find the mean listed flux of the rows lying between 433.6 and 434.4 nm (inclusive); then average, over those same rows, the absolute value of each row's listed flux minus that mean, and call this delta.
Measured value 0.39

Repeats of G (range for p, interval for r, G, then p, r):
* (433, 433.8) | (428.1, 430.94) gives 0.84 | 16.6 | 19.8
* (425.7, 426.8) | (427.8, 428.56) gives 1.14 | 22.1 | 19.4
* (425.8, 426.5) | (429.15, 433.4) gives 1.08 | 21.5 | 20.0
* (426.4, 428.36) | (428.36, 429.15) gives 1.02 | 20.9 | 20.6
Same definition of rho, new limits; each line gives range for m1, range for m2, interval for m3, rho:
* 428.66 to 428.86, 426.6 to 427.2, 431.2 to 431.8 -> 9.9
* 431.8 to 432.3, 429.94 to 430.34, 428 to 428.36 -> 11.8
